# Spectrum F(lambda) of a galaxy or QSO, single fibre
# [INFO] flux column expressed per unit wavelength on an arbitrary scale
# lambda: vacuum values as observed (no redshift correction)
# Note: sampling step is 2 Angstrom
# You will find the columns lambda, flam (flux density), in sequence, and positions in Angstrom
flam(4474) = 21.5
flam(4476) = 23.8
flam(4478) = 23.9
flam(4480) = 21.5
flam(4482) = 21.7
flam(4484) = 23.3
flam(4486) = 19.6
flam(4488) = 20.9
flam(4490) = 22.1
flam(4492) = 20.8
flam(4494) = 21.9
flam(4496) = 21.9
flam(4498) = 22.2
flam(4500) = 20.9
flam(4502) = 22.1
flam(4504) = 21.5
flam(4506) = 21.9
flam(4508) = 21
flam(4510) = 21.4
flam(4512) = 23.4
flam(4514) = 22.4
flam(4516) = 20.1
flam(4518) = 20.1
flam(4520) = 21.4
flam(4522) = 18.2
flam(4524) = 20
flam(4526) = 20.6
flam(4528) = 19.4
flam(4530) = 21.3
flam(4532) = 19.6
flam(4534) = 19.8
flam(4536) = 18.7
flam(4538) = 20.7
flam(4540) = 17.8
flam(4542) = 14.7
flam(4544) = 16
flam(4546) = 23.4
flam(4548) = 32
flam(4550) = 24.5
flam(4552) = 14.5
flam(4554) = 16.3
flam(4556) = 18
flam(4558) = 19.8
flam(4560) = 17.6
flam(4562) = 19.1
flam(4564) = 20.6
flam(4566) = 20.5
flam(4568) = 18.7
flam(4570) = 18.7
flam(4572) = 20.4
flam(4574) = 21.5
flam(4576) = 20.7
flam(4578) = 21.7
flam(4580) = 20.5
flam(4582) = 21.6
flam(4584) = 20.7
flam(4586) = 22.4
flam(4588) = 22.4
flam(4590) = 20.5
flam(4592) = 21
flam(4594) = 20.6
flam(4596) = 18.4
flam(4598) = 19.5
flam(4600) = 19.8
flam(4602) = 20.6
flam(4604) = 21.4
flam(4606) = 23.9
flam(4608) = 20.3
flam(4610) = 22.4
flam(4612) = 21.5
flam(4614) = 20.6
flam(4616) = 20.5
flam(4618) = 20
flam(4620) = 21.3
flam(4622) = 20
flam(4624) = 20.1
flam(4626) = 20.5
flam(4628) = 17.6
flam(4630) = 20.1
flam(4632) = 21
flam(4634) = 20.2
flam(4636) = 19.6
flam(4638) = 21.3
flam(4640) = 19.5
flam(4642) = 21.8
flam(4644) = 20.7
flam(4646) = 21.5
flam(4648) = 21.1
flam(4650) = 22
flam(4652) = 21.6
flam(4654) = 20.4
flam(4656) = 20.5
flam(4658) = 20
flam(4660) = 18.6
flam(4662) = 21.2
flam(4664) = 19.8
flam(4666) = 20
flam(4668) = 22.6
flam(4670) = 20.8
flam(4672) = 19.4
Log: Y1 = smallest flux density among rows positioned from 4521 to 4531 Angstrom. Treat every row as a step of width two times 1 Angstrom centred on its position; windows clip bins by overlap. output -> 18.2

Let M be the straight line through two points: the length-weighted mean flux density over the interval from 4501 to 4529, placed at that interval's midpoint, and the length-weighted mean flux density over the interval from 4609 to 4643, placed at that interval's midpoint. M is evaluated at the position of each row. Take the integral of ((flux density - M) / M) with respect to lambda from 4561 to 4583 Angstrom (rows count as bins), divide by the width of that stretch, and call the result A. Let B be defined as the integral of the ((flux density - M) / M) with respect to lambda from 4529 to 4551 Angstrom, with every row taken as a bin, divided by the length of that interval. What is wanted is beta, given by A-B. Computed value -0.01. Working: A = -0.02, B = 0.00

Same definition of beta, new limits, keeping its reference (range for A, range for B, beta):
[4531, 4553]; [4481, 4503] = -0.06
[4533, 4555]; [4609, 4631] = -0.04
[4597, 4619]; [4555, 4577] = 0.07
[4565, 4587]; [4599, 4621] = -0.03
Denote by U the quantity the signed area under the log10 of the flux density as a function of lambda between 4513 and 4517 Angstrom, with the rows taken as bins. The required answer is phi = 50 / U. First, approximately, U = 5.31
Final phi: 9.422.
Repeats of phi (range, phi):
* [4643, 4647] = 9.440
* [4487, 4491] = 9.382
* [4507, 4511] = 9.425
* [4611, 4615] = 9.447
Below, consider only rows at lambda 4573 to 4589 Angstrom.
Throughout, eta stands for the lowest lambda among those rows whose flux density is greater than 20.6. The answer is 4574 Angstrom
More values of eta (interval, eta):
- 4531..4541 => 4538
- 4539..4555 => 4546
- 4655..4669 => 4662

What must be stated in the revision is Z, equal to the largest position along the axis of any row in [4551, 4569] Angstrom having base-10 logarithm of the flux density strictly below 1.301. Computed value 4568 Angstrom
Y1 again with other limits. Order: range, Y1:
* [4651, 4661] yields 18.6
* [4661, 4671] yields 19.8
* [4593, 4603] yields 18.4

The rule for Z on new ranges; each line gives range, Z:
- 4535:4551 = 4544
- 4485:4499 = 4486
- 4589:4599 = 4598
